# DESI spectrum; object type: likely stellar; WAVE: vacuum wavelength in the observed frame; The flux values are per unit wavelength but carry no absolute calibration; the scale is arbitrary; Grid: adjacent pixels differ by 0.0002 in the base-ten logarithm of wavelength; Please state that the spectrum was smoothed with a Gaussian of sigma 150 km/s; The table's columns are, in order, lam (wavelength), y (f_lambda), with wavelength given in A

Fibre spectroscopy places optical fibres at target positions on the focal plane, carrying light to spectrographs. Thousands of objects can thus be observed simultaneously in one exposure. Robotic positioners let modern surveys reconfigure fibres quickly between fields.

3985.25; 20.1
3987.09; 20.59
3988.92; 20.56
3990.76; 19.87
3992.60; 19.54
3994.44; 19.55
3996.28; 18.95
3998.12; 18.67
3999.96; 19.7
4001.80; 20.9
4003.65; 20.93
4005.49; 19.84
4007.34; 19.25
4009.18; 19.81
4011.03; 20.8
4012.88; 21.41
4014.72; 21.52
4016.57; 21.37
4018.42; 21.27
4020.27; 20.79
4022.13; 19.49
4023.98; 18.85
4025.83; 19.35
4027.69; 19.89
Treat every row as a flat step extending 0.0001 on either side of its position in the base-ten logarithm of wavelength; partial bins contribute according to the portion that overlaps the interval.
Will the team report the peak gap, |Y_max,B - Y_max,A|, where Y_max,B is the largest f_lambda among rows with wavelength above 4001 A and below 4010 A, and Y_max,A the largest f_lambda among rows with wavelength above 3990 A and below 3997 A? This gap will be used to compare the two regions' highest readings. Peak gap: 1.1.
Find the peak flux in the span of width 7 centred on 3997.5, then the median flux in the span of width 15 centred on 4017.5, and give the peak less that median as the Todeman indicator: -1.3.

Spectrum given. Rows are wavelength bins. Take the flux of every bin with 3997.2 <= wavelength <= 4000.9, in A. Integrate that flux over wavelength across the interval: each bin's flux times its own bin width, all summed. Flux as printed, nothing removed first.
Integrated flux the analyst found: 71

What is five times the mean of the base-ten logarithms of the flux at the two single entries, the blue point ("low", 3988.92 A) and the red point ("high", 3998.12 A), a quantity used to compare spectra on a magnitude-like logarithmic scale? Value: 6.46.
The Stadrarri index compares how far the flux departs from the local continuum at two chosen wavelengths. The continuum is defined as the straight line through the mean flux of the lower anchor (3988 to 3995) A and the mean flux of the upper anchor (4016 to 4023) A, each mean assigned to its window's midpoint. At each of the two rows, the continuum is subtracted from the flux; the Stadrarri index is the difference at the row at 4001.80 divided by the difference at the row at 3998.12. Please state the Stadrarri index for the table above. -0.50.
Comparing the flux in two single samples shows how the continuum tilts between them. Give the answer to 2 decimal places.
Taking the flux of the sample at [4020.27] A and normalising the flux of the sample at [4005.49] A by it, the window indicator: 0.95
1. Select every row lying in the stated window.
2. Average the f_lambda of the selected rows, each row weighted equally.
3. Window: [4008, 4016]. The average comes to 20.9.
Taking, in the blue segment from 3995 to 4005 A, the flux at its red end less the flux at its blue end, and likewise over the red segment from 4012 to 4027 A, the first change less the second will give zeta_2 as 4.0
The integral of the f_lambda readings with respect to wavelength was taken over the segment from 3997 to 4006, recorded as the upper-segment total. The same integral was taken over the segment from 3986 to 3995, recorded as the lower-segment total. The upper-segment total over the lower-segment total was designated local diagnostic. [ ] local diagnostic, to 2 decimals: 1.00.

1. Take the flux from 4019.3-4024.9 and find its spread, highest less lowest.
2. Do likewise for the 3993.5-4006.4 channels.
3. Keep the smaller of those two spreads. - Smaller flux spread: 1.94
